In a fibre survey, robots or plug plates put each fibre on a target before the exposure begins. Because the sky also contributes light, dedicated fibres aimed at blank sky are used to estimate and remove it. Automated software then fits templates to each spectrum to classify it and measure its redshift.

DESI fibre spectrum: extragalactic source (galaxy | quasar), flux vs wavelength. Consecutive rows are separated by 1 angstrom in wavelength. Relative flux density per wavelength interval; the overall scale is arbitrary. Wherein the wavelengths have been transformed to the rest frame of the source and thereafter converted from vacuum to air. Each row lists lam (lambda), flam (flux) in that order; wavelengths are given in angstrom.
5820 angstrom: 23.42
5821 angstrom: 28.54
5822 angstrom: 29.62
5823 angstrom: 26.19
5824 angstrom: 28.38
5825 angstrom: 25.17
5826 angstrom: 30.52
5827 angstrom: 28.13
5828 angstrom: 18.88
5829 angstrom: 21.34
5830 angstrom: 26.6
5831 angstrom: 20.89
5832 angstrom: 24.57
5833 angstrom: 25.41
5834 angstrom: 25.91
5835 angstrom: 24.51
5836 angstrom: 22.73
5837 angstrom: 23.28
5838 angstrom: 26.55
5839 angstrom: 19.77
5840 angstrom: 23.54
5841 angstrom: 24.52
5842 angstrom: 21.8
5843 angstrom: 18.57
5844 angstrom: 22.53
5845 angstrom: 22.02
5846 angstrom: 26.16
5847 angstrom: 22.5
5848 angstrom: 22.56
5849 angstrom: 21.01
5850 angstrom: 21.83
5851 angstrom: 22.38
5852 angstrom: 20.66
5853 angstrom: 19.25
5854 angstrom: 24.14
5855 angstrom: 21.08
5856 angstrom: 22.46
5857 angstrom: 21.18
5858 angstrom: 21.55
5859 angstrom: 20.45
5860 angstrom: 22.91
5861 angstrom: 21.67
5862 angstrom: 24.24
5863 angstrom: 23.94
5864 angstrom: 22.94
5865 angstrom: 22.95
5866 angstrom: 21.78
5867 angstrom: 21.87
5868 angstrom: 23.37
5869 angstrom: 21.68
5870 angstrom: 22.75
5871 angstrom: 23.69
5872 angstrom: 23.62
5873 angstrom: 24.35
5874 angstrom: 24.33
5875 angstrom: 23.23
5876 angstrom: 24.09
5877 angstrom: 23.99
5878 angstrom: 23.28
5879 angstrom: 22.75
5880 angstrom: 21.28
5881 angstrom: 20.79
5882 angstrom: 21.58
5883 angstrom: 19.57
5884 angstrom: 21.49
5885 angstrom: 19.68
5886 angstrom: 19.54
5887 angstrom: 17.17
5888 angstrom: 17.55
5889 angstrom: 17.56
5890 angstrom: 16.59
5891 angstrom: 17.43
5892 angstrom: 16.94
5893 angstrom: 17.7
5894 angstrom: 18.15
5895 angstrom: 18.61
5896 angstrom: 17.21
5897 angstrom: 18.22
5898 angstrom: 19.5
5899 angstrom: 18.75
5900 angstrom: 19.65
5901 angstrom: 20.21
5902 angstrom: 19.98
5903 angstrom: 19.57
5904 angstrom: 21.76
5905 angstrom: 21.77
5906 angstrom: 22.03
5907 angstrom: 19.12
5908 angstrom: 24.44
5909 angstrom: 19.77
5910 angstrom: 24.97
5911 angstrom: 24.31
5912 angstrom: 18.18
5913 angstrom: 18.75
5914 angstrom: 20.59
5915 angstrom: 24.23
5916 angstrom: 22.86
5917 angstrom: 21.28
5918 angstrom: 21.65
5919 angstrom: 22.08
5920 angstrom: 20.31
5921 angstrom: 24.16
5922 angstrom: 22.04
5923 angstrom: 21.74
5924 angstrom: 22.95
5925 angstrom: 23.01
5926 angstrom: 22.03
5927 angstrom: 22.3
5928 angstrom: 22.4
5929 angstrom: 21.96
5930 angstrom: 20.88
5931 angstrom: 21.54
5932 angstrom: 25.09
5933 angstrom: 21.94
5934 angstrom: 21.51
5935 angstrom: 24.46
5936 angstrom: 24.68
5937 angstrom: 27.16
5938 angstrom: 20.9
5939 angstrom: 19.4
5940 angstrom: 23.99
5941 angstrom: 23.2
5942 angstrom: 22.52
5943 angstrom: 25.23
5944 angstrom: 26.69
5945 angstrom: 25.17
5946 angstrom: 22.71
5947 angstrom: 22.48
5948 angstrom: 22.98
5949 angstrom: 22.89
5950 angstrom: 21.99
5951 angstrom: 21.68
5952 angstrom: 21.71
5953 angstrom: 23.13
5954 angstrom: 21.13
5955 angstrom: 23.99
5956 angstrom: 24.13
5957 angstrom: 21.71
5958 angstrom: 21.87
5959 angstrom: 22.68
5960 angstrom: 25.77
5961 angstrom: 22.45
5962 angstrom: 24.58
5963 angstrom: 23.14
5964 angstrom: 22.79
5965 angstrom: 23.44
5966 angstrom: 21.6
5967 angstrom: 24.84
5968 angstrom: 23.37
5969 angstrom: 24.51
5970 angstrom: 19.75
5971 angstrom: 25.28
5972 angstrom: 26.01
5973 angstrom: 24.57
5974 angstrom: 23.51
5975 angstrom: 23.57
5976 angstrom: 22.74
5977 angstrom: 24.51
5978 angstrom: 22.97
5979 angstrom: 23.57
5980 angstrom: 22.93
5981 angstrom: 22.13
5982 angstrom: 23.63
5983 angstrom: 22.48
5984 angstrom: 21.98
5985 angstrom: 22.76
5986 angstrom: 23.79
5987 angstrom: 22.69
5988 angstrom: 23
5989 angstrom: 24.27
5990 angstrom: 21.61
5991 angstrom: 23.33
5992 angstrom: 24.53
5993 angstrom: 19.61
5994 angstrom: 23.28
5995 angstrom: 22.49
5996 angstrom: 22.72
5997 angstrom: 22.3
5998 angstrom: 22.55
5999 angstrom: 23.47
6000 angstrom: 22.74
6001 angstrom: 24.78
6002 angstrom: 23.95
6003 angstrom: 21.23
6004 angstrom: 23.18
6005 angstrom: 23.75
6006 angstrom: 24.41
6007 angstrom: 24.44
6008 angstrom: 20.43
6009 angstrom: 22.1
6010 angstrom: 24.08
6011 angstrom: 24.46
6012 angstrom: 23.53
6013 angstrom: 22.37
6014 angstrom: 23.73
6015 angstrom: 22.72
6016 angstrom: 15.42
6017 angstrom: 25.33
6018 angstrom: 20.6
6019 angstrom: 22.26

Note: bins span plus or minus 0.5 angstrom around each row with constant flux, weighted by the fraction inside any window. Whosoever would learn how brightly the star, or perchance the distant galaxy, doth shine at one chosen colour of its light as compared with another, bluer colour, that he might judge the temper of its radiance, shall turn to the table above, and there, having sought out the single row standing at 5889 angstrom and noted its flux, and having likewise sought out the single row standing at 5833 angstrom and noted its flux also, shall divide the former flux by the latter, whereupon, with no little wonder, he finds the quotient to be 0.69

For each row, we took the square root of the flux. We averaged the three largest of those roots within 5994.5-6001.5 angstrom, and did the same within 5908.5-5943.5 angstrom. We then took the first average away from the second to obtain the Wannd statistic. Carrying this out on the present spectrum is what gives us 0.2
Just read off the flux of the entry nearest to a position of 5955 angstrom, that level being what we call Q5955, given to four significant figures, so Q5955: 23.99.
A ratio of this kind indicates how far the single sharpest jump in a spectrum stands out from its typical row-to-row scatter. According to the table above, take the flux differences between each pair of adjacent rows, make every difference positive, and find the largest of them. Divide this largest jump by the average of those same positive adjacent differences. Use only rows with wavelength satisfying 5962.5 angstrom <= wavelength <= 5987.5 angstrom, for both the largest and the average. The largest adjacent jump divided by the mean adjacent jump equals 3.8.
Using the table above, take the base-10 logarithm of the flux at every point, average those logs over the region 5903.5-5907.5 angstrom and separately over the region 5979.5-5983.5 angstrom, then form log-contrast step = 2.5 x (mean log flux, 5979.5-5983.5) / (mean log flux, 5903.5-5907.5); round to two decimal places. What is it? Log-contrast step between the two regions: 2.56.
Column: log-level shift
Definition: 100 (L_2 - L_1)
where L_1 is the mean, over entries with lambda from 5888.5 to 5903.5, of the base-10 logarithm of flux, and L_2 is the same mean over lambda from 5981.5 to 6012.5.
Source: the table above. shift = 10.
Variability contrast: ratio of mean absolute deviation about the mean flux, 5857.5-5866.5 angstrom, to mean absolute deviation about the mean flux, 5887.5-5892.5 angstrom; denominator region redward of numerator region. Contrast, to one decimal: 2.8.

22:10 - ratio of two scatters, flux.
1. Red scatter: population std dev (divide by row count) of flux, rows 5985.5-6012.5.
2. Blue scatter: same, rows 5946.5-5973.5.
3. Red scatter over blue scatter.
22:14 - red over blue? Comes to 0.85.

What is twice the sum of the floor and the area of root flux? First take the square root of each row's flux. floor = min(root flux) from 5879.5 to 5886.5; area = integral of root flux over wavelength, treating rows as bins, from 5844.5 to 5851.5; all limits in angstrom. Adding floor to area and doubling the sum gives 75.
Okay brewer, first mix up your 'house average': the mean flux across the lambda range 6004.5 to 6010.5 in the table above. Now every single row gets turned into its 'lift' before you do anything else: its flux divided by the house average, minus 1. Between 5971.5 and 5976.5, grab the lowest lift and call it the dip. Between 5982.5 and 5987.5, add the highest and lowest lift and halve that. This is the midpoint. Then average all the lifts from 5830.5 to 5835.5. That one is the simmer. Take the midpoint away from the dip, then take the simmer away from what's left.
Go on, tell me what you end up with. -0.052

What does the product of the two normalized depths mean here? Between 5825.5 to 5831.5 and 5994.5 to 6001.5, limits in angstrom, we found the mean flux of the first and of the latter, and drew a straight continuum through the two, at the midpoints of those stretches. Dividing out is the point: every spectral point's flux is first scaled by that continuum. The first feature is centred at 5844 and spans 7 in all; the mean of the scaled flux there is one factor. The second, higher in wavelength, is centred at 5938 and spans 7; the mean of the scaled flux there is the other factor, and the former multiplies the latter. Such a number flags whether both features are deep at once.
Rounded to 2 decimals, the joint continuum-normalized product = 0.93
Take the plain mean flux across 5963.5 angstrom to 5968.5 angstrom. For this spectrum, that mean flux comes 23.2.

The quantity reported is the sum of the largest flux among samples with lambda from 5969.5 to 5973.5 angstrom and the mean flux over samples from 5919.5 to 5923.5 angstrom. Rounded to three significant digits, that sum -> 48.1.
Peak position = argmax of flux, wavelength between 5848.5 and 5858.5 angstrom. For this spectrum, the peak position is 5854 angstrom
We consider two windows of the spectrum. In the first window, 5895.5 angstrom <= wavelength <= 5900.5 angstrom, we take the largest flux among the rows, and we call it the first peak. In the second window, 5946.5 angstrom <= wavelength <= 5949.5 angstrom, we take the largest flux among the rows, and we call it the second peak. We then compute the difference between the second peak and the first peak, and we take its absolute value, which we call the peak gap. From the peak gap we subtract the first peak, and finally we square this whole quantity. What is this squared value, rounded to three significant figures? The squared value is 266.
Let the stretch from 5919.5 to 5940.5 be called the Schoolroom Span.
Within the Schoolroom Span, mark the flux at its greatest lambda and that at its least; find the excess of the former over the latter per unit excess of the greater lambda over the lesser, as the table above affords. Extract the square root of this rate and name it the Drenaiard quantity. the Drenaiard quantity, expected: 0.43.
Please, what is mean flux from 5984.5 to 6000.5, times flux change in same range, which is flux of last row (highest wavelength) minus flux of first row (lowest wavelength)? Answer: 0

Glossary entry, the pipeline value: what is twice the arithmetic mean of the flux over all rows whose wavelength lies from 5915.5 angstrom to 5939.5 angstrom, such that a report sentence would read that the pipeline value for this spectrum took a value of 44.9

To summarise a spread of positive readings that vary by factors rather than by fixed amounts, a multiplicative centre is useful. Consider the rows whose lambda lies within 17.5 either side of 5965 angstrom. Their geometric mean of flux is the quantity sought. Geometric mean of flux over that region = 23.1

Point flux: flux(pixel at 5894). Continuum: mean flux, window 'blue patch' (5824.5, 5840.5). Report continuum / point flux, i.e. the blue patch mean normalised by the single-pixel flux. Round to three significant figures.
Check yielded 1.34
